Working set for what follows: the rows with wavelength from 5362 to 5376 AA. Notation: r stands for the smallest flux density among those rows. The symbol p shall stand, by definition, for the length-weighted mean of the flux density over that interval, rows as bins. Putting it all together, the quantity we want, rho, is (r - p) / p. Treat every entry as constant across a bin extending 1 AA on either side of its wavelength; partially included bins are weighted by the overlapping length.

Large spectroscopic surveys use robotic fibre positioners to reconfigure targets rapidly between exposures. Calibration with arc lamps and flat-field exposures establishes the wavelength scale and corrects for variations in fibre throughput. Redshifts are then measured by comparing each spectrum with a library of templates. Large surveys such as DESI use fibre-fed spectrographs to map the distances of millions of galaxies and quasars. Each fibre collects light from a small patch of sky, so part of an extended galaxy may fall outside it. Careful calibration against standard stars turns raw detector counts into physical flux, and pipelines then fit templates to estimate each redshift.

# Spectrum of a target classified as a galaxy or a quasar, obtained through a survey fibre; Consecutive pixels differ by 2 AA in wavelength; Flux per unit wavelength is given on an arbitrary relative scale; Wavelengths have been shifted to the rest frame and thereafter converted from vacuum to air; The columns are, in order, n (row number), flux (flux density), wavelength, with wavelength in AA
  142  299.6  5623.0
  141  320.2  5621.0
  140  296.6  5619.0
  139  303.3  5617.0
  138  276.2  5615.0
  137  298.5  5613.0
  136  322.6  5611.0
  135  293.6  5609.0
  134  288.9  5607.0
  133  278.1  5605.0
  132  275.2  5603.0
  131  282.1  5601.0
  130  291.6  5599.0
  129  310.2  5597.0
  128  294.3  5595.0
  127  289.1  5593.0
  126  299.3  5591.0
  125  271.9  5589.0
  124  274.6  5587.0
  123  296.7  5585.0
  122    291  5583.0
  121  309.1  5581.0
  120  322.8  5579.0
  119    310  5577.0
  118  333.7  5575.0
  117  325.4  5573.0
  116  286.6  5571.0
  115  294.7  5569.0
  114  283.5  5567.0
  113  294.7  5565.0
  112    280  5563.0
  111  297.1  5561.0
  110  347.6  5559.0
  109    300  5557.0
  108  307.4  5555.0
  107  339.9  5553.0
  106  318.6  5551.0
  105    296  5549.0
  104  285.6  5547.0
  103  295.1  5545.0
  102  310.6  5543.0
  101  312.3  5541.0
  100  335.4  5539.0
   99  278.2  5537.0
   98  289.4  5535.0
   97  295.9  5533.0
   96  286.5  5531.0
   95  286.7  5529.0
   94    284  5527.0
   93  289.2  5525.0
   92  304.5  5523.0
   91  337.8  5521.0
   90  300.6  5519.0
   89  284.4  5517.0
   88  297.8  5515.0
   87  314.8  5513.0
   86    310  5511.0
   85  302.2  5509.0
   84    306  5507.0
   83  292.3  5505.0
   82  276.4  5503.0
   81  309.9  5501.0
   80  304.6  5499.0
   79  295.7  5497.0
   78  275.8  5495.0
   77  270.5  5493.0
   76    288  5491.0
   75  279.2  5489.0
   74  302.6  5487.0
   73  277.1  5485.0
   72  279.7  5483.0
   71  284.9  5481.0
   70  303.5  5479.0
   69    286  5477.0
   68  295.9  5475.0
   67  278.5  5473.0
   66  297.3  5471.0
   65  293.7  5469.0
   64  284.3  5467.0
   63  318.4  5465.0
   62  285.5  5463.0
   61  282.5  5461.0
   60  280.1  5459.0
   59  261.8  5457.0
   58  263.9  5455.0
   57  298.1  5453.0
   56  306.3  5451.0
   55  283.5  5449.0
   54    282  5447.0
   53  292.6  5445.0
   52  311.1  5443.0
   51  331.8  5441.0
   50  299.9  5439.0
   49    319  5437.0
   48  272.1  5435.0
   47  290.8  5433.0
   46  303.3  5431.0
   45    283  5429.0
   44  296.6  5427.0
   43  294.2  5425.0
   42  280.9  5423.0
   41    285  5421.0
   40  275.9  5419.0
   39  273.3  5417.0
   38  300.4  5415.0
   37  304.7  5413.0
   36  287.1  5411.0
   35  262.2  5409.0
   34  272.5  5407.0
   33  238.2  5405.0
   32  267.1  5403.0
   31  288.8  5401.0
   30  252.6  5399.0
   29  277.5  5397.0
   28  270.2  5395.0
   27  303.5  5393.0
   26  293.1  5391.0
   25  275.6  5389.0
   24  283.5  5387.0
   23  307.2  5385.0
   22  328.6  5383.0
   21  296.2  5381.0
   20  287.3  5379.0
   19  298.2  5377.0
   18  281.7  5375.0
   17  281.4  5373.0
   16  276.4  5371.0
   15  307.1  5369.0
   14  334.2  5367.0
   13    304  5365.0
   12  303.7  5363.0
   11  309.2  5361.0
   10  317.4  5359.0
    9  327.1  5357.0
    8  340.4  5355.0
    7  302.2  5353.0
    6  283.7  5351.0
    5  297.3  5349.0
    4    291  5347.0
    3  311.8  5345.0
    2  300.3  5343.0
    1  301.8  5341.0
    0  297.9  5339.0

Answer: -0.074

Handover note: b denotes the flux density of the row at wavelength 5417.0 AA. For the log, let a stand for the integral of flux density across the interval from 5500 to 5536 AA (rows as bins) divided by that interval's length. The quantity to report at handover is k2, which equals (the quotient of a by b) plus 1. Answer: 2.09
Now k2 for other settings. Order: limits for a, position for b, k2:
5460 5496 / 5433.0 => 1.99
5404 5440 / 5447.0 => 2.01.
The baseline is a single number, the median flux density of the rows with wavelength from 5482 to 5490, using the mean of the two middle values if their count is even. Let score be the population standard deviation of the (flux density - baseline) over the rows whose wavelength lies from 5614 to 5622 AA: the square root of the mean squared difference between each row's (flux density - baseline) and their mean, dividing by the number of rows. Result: 16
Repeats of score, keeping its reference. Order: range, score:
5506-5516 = 6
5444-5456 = 14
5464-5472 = 12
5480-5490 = 9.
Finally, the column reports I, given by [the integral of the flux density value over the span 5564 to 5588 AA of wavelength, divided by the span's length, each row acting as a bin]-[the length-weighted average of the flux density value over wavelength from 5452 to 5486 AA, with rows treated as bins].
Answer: 15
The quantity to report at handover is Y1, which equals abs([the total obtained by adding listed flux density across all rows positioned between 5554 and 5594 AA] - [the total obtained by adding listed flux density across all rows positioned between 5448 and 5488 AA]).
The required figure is 252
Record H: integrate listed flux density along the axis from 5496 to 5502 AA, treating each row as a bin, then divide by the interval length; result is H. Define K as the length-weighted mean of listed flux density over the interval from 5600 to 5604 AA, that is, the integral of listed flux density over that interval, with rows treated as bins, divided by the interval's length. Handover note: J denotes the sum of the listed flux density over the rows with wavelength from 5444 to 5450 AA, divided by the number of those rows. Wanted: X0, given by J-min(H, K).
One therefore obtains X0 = 7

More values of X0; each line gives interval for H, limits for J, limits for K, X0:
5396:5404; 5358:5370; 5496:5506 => 41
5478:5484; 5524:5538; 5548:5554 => -2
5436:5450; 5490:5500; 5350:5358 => -16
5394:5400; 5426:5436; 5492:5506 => 22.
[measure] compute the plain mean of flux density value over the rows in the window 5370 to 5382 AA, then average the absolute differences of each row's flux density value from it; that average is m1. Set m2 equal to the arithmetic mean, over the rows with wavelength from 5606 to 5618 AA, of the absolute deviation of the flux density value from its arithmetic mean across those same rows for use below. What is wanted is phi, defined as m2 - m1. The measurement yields 4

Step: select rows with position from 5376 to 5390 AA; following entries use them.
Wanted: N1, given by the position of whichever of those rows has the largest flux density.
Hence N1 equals 5383.0 AA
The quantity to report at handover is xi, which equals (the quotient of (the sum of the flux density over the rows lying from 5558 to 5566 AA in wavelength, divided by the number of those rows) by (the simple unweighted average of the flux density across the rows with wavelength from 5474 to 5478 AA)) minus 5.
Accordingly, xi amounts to -3.952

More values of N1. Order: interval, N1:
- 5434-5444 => 5441.0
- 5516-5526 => 5521.0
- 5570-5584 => 5575.0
